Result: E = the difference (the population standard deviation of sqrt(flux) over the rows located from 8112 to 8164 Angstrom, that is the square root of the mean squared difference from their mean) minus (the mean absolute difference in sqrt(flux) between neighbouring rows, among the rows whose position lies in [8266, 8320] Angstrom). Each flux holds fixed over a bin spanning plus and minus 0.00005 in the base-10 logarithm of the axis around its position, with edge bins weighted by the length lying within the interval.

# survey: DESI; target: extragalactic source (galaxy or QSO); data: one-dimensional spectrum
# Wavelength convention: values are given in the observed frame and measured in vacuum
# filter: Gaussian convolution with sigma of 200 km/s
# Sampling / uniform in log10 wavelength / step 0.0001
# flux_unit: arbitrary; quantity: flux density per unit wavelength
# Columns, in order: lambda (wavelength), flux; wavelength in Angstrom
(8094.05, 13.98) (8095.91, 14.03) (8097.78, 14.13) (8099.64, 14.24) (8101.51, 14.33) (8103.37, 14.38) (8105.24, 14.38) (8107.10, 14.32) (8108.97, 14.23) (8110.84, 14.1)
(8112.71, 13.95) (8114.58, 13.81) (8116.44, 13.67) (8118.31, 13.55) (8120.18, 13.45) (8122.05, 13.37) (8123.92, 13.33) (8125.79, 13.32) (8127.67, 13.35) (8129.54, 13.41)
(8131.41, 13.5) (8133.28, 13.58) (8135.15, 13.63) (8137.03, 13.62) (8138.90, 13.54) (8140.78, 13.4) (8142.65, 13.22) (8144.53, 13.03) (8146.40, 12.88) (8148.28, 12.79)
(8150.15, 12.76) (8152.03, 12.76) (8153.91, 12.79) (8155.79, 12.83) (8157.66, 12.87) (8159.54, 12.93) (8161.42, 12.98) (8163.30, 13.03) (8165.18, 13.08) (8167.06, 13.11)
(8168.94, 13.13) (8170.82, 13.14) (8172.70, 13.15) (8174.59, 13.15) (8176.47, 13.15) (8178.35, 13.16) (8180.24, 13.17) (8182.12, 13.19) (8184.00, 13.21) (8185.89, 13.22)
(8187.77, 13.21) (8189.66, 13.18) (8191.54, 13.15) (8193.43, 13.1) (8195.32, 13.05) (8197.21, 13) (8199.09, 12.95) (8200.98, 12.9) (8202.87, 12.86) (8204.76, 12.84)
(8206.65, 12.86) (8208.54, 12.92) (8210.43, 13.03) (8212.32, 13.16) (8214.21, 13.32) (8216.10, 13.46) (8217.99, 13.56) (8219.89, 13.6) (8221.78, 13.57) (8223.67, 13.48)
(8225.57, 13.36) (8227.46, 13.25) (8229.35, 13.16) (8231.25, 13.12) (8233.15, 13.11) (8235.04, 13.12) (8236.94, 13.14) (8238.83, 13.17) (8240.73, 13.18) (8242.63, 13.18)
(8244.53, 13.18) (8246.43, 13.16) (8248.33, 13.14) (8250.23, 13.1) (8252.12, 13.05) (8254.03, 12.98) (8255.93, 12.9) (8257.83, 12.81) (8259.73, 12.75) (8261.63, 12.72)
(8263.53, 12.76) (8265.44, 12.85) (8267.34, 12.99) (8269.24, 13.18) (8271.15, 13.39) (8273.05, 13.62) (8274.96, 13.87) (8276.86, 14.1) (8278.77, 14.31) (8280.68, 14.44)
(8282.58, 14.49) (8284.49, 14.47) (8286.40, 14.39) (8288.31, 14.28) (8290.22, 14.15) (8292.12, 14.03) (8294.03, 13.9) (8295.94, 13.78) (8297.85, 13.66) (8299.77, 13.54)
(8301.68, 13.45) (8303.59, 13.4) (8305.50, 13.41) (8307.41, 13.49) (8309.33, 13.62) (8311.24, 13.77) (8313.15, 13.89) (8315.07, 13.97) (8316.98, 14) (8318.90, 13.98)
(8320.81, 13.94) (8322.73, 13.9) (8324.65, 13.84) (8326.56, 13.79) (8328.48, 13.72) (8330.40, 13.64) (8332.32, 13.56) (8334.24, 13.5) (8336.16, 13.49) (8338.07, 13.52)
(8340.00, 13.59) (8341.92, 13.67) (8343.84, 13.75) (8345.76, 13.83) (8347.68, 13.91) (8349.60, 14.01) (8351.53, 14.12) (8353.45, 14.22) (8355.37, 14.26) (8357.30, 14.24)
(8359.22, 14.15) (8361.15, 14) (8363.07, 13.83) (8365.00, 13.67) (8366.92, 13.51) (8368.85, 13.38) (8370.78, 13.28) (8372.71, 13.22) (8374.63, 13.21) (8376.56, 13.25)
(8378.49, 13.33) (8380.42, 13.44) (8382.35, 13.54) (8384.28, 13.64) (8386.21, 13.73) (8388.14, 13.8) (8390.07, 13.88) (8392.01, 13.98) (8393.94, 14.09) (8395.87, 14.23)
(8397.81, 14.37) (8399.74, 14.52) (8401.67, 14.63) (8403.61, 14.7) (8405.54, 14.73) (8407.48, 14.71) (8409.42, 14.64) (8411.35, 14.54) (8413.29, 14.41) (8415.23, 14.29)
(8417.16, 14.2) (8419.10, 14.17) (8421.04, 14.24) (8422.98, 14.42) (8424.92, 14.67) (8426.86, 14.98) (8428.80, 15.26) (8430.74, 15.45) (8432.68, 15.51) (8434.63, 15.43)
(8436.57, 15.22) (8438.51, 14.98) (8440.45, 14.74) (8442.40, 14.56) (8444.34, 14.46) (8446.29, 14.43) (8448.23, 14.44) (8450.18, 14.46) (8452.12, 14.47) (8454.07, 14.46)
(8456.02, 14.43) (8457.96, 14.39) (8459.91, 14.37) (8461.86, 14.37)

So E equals 0.032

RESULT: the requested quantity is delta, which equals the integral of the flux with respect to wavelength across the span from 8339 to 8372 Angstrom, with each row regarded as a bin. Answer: 457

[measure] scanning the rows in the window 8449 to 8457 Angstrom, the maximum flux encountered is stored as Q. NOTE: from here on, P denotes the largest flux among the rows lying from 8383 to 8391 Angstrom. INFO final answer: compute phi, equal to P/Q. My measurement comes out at 0.96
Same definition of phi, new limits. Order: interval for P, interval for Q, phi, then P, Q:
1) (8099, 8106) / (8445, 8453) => 0.99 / 14.38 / 14.47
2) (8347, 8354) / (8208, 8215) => 1.07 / 14.22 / 13.32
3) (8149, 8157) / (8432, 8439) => 0.83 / 12.83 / 15.51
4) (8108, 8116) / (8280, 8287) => 0.98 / 14.23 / 14.49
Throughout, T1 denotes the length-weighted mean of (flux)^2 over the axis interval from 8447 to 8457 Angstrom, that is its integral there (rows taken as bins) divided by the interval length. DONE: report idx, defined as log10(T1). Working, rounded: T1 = 209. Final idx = 2.32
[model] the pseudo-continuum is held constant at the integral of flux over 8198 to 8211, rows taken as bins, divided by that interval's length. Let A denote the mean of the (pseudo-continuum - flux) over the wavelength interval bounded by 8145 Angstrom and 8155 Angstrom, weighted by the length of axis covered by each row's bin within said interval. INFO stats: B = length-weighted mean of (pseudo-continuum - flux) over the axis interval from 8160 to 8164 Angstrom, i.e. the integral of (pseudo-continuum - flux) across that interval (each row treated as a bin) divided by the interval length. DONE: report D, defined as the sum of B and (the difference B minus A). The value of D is -0.3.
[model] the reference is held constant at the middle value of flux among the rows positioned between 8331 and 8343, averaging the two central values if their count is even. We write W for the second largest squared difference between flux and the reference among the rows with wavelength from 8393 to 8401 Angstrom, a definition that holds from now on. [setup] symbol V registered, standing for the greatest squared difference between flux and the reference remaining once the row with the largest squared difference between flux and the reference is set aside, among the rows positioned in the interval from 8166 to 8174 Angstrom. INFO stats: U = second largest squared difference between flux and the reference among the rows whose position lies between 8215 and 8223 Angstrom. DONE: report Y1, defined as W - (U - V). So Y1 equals 0.85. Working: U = 0.00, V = 0.17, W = 0.69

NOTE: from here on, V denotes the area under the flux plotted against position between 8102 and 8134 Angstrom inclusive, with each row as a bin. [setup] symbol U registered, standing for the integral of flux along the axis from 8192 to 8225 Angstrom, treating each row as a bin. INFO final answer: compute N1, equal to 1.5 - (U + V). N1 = -873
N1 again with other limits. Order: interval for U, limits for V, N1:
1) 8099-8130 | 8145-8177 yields -842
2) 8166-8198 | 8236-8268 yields -835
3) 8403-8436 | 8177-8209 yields -903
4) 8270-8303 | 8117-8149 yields -887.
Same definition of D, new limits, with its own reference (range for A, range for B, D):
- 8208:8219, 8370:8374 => -0.3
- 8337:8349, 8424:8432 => -3.6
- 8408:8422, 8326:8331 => -0.2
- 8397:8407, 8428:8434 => -3.3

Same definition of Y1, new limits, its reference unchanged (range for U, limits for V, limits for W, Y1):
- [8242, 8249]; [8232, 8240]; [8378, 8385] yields 0.04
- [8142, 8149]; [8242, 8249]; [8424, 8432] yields 2.67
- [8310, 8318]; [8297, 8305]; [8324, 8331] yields -0.11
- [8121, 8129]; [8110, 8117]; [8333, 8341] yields 0.13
